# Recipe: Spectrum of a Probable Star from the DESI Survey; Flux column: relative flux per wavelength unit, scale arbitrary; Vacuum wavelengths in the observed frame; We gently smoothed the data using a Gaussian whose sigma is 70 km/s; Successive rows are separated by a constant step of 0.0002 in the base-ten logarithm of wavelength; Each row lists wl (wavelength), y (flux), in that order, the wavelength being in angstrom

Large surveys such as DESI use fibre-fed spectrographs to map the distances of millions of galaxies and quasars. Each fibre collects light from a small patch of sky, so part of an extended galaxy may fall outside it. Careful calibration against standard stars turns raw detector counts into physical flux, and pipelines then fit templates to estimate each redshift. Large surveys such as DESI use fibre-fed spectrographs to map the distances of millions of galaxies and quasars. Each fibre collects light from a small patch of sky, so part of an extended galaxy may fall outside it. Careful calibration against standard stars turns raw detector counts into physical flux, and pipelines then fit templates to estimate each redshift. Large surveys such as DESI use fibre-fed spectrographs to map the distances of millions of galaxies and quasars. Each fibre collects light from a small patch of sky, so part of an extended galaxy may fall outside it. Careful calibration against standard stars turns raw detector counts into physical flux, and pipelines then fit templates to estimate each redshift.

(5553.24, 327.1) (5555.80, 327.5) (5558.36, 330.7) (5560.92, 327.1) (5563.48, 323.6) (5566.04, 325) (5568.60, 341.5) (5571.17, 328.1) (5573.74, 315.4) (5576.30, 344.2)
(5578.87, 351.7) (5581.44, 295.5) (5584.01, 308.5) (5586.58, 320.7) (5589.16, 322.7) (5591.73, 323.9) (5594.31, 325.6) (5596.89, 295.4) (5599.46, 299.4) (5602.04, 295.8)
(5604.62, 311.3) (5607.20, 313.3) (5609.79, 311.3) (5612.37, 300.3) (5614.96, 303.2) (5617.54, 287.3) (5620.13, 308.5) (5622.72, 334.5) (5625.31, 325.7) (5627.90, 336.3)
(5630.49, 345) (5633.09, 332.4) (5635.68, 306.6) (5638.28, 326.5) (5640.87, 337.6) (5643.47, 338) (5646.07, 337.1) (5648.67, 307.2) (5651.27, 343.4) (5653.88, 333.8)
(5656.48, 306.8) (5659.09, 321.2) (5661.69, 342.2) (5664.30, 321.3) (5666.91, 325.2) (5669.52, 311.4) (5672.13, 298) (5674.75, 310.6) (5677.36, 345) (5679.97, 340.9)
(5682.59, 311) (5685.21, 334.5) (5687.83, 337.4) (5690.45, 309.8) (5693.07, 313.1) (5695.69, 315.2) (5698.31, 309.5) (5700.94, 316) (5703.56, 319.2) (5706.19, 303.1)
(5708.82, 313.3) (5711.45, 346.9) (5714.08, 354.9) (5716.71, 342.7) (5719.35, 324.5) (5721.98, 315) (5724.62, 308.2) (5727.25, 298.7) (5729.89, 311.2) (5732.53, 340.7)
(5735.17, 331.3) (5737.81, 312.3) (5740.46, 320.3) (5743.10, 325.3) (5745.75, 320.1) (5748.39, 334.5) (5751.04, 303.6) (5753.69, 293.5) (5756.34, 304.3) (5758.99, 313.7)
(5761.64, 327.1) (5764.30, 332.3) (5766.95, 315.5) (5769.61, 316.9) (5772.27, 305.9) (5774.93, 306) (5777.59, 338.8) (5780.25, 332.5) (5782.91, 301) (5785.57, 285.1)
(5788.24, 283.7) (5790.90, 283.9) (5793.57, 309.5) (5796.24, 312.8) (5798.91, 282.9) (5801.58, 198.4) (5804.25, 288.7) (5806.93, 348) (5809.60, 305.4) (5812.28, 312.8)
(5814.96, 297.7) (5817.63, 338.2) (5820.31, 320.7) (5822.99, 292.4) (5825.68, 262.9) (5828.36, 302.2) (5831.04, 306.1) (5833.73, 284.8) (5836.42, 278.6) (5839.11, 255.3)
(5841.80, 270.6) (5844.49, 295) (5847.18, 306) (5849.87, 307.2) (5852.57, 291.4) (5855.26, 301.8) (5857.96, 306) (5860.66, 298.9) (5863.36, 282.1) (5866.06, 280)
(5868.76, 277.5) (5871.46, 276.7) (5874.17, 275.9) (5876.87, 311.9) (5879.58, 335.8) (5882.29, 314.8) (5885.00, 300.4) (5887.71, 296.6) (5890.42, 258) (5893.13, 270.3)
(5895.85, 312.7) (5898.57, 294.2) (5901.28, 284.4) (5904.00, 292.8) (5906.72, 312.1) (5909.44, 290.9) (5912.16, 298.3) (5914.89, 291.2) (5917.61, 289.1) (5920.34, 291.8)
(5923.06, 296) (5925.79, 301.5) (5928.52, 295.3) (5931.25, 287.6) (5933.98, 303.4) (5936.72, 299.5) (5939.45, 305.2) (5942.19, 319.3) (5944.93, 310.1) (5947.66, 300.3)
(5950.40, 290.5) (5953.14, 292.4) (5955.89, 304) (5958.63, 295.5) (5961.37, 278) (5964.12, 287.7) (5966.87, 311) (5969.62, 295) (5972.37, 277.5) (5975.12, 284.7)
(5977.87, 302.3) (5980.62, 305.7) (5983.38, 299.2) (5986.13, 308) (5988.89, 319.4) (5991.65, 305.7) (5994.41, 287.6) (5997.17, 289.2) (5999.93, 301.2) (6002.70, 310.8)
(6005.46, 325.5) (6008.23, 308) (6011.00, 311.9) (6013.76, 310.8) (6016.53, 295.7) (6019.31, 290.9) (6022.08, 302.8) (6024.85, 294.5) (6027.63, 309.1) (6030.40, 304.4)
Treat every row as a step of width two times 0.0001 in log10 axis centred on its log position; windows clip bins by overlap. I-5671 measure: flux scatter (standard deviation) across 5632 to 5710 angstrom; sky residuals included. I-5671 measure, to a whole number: 14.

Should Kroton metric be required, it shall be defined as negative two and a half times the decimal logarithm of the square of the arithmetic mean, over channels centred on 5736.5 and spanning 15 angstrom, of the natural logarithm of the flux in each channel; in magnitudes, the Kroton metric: -3.809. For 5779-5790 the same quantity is -3.781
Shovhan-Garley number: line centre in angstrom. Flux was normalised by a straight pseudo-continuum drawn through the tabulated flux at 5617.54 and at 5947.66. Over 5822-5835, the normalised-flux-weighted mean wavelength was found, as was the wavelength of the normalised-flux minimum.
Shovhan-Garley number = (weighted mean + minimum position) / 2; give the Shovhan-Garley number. 5827.0 angstrom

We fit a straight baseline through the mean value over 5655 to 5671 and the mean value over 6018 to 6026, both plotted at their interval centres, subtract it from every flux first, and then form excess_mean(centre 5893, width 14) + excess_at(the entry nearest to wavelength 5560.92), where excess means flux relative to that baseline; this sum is -20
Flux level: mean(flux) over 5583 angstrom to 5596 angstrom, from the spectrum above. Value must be 320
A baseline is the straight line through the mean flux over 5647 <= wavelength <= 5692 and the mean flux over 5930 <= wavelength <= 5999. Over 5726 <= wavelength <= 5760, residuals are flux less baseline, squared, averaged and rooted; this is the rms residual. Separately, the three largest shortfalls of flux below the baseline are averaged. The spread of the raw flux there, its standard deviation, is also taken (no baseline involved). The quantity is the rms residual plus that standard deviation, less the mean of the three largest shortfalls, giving 9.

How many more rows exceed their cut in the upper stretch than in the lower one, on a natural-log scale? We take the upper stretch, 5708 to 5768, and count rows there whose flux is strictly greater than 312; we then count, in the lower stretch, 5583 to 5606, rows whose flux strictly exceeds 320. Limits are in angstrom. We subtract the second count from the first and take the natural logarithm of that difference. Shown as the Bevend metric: 2.6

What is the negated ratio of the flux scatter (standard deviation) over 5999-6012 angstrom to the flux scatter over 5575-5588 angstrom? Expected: -0.4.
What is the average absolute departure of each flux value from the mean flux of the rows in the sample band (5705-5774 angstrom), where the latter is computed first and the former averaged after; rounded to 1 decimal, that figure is 12.5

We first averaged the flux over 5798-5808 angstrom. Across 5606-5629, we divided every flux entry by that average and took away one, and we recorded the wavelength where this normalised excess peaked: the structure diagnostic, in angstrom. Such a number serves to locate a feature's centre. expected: 5627.90 angstrom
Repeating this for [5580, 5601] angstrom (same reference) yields 5594.31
